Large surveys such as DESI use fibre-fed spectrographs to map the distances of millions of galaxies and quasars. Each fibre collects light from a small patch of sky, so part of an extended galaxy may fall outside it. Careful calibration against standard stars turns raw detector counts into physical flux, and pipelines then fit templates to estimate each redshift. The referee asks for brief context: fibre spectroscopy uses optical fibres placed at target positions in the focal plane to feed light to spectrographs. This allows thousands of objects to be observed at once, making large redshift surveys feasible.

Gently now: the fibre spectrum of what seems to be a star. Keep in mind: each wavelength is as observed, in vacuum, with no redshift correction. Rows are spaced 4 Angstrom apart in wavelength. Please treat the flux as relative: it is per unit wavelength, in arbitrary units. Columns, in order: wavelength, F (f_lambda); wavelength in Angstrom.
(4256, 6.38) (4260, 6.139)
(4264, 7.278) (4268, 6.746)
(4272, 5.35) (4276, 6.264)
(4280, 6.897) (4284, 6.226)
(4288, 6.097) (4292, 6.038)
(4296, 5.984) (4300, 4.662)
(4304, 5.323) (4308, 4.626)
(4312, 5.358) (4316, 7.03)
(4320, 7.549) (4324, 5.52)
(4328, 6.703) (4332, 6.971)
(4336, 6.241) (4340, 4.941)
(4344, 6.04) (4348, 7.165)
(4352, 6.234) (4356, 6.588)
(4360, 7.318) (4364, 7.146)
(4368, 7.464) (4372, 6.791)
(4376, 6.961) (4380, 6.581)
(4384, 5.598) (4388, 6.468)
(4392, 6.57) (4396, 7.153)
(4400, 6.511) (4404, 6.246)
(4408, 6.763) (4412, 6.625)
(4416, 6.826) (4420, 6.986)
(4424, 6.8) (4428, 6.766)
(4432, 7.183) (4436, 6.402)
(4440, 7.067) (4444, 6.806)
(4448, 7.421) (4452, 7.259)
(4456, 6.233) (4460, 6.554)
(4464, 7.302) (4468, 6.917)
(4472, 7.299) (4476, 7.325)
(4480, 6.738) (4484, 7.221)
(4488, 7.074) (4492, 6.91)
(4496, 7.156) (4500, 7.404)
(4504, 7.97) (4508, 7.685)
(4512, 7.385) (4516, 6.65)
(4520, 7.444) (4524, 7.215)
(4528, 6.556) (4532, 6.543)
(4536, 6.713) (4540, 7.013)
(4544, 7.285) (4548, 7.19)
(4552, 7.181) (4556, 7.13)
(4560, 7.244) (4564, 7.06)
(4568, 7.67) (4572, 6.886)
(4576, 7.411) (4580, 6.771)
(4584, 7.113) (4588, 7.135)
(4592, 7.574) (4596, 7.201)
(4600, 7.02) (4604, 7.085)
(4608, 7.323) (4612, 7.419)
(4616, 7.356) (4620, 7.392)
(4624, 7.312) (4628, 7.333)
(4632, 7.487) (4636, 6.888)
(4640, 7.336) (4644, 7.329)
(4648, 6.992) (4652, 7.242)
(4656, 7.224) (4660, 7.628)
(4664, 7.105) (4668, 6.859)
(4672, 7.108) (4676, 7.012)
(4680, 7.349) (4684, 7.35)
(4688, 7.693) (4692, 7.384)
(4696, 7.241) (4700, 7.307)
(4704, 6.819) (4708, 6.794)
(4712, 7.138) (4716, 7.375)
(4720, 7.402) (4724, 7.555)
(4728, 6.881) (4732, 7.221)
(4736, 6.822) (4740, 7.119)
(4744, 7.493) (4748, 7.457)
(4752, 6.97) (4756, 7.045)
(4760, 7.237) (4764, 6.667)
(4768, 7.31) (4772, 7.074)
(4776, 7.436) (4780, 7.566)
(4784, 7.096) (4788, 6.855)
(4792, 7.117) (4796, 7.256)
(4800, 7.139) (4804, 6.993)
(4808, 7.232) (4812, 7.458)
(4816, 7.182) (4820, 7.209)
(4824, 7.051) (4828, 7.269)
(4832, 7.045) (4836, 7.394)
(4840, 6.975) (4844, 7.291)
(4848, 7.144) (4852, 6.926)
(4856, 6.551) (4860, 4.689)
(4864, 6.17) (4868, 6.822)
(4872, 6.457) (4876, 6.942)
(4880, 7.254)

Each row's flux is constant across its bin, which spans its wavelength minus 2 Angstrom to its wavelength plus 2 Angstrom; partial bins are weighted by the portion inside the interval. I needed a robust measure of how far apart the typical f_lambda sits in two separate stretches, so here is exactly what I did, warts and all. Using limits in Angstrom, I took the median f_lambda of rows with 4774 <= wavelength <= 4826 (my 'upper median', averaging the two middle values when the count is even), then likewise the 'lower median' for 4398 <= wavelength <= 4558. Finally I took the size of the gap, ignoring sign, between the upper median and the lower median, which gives 0.142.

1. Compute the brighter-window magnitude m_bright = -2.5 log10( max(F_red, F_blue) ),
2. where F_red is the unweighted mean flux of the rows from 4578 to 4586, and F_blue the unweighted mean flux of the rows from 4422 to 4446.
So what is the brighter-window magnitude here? -2.10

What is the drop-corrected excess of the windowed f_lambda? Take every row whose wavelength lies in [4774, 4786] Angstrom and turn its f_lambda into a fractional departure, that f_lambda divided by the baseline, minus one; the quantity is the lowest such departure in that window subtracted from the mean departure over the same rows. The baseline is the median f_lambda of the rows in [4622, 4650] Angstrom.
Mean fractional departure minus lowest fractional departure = 0.0368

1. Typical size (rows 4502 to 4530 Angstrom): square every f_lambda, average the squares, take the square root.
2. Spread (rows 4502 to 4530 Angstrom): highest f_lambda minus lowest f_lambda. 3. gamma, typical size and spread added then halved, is 4.35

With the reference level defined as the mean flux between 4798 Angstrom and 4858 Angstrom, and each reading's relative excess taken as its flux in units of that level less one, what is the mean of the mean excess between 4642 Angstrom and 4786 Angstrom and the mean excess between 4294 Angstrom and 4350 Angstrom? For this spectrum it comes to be -0.073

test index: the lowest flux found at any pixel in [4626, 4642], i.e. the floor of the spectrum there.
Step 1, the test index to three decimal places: 6.888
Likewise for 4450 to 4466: 6.233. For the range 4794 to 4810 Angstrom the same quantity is 6.993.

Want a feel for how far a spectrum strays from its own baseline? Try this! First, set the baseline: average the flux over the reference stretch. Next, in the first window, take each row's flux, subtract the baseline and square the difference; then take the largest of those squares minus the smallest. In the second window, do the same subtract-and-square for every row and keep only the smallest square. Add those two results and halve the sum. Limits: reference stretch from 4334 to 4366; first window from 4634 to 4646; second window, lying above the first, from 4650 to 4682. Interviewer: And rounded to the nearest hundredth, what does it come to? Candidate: 0.37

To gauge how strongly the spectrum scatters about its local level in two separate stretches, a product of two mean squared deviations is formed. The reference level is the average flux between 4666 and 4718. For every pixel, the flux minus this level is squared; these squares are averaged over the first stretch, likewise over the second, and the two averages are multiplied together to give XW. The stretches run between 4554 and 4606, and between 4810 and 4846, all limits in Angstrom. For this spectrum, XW 0.0014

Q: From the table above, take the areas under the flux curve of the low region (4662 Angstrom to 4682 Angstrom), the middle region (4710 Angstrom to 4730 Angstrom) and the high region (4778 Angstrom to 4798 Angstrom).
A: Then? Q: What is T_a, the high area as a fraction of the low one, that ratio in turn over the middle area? 0.0070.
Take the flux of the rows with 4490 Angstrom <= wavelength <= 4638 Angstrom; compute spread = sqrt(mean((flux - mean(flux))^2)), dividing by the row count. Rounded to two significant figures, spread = 0.31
